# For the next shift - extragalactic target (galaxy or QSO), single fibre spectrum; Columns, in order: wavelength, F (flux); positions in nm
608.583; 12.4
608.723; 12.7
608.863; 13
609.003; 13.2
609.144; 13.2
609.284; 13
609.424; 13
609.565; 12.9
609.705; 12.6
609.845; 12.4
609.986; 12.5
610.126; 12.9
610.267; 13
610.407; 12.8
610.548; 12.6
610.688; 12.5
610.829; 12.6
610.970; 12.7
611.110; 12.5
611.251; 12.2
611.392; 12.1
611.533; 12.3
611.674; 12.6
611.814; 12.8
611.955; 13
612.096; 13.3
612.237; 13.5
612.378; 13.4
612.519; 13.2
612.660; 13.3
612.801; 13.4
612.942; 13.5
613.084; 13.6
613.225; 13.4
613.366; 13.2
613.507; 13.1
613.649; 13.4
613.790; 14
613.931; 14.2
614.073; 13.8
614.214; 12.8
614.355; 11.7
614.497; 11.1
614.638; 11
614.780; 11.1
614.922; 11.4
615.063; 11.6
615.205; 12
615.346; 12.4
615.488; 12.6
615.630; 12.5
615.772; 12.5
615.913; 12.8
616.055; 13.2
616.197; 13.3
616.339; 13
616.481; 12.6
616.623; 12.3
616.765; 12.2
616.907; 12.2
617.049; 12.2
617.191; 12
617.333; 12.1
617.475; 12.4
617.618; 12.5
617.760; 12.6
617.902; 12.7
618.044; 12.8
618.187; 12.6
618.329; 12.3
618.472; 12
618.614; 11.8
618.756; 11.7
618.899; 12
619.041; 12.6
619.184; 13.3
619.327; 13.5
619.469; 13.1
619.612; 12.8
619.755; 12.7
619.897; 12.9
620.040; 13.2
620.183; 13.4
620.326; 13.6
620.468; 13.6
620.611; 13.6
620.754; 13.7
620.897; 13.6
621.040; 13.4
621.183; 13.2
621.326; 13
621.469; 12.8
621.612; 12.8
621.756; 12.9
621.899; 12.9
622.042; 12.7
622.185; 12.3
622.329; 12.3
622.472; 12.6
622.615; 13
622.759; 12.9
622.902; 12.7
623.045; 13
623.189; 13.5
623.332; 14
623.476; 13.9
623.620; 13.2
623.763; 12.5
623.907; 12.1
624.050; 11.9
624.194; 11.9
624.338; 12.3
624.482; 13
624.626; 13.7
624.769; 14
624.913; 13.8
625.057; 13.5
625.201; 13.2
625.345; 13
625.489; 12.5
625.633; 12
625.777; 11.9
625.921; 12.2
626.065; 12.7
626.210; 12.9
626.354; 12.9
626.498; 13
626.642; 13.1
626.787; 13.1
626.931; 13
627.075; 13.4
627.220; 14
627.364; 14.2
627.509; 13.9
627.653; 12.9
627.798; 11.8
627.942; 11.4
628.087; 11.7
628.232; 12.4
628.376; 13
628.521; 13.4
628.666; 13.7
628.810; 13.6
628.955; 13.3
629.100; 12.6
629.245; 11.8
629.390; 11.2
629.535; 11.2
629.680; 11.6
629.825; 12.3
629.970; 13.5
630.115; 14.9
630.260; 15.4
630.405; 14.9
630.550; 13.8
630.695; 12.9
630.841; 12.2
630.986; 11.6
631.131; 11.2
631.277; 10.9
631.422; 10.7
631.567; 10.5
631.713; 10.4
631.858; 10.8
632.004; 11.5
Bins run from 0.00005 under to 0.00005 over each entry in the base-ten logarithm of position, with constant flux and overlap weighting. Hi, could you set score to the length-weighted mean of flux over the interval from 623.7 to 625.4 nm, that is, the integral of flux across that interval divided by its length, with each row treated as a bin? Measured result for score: 12.9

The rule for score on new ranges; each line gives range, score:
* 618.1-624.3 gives 12.9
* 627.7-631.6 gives 12.5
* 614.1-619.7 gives 12.4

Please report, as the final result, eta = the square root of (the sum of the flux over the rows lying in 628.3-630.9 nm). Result 15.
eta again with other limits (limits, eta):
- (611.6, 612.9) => 11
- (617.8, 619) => 10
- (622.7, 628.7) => 23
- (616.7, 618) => 11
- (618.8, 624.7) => 23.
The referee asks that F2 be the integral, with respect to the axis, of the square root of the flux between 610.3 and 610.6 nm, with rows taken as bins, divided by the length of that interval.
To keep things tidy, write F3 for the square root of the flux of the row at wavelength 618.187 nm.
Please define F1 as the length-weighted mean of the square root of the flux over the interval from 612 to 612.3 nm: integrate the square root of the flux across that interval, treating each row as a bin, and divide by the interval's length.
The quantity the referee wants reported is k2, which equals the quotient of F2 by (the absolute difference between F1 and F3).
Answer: 34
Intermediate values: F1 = 3.65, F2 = 3.57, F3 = 3.55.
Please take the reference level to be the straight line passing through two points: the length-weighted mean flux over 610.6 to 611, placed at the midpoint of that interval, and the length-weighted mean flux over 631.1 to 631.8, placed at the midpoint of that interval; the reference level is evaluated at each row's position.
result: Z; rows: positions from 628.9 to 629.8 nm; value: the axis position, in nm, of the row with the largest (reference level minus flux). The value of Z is 629.390 nm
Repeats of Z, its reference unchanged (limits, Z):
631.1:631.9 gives 631.713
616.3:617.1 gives 616.765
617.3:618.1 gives 617.333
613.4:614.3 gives 614.214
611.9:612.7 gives 611.955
